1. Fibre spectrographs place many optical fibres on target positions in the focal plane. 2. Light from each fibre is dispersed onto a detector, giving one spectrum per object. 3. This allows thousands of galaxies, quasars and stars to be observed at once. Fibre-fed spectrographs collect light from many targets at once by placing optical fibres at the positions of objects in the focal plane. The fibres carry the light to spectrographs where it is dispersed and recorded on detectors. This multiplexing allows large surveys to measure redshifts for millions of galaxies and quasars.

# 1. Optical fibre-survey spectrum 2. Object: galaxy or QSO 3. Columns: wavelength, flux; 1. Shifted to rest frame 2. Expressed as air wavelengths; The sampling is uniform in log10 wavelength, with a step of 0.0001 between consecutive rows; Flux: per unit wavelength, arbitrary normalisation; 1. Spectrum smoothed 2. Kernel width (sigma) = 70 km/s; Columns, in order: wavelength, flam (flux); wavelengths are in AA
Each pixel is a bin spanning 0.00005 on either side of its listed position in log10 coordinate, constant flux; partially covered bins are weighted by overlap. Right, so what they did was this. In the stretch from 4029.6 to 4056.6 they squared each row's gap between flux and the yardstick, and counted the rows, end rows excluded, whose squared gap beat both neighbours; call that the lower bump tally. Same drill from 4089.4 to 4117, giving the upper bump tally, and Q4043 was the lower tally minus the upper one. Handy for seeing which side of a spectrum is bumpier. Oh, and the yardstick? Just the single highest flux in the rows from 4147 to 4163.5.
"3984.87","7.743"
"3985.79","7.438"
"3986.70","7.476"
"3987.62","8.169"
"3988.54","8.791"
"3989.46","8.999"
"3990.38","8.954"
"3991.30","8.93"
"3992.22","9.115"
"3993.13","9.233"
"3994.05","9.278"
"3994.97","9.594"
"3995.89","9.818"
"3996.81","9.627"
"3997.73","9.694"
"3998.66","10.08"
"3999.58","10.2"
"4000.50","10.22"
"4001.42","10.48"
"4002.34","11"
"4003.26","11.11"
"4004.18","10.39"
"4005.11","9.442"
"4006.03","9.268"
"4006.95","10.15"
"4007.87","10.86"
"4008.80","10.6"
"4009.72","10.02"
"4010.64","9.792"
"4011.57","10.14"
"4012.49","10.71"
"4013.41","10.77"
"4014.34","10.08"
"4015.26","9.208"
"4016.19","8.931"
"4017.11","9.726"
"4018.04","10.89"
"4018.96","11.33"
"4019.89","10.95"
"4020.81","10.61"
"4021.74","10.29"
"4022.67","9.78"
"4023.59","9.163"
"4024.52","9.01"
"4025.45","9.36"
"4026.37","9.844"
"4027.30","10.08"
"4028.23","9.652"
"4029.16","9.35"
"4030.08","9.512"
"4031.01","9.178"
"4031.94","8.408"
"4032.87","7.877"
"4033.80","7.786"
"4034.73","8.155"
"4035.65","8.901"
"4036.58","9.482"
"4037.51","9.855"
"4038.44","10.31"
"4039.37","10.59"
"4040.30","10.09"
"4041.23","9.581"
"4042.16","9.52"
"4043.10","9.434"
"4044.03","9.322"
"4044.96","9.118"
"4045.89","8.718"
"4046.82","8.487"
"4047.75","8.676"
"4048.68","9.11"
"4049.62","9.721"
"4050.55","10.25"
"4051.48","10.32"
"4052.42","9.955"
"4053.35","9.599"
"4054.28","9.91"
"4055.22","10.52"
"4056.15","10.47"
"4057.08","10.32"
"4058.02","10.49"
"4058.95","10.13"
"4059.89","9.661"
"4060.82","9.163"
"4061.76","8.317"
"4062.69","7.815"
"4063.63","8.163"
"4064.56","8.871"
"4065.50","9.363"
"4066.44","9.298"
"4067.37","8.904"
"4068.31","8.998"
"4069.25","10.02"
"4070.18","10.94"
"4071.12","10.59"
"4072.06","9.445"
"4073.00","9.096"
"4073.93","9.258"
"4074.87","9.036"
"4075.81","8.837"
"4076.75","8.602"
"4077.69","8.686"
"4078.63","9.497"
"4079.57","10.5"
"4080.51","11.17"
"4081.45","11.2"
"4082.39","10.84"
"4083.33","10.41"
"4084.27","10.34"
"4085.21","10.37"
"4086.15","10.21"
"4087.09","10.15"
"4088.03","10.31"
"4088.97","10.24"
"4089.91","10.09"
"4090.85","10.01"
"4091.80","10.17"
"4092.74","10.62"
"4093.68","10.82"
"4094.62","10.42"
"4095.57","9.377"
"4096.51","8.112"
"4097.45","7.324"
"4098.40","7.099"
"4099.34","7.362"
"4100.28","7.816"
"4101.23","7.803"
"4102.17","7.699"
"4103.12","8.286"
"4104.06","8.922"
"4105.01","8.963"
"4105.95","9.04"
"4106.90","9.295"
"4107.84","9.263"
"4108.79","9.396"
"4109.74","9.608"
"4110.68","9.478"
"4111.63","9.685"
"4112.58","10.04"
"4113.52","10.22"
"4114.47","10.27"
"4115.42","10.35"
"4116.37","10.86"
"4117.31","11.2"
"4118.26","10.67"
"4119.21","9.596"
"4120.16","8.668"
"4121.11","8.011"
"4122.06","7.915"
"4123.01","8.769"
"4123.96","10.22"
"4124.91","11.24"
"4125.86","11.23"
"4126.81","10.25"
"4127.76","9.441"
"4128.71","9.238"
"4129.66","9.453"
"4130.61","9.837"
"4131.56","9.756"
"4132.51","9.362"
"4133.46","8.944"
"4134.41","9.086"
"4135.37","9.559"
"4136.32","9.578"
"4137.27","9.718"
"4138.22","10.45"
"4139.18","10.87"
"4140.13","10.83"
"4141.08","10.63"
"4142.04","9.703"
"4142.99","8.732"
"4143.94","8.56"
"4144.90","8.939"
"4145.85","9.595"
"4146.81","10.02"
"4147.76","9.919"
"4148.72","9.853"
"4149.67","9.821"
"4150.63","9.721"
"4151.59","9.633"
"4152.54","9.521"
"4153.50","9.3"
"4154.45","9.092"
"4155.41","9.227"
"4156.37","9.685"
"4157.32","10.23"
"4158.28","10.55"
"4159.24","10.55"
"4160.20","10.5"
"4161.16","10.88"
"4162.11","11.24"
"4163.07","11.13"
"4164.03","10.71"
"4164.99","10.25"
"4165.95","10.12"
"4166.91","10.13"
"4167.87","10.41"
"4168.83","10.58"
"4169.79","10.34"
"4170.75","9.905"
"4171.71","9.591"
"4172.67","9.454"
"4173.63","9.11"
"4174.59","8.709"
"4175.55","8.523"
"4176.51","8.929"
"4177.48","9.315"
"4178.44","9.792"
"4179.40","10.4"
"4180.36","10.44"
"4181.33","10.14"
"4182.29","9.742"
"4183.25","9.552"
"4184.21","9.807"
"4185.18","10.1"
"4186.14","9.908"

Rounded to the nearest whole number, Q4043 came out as -2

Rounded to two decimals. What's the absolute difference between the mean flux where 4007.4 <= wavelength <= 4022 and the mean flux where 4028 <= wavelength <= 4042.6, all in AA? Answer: 1.04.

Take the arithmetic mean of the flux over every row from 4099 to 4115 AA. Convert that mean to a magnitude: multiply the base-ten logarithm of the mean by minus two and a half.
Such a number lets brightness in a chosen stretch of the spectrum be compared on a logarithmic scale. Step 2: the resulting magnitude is -2.39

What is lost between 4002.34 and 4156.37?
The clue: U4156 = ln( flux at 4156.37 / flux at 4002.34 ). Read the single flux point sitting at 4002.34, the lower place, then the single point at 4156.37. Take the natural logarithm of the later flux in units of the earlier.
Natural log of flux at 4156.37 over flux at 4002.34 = -0.13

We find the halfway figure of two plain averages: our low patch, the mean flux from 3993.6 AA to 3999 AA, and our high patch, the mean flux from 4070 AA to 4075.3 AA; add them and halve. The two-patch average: 9.7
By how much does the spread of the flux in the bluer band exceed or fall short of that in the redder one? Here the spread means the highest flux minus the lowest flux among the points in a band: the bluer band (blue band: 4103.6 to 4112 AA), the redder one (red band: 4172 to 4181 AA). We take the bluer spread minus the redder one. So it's -1.15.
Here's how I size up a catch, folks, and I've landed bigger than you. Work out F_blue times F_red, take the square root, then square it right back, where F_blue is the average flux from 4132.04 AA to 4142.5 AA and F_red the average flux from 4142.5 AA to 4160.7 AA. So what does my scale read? 95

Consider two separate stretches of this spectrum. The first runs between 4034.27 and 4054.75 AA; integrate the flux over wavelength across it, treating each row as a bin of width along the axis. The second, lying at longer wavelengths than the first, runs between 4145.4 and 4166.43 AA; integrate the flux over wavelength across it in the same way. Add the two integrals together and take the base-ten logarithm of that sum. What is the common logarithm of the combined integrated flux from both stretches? 2.609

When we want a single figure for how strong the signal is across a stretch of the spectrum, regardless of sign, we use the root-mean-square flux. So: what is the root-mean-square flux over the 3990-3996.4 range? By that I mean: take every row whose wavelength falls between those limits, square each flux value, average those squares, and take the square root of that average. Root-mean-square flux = 9.28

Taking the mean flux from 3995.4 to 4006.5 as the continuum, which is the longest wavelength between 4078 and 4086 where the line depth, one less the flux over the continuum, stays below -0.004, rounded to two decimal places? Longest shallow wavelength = 4085.21 AA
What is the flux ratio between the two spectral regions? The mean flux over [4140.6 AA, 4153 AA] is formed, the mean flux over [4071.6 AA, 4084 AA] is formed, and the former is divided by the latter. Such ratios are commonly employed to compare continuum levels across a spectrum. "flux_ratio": 0.98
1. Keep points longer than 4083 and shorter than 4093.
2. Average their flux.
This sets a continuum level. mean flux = 10.3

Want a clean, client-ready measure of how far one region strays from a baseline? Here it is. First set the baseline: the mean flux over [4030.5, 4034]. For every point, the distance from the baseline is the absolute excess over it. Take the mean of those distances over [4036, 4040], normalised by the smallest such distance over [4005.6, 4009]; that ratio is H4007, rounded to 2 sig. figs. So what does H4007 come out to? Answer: 1.8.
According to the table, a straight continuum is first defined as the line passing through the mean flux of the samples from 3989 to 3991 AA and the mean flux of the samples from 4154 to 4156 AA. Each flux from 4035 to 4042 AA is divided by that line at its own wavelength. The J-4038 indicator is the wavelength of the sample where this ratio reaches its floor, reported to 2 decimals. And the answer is 4035.65 AA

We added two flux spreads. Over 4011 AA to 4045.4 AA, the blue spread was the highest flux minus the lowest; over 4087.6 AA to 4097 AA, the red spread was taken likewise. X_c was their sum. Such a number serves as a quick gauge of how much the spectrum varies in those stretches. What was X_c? 6.3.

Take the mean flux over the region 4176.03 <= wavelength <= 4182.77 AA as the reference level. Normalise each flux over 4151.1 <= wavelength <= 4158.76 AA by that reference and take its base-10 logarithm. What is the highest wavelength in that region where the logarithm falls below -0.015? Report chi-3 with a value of 4155.41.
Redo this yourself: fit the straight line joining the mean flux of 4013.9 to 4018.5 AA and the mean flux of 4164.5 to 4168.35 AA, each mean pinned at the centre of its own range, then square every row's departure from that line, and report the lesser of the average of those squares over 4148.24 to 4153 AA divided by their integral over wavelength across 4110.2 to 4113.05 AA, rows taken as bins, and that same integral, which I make 0.45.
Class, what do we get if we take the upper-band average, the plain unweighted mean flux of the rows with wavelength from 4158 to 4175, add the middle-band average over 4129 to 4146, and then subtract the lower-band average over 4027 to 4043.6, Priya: 10.6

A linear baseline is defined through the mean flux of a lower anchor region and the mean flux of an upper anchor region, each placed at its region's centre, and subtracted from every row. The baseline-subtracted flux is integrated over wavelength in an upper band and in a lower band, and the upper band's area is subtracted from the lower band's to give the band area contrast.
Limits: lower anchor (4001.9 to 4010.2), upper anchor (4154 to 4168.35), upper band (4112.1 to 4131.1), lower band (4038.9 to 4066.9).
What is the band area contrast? -14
